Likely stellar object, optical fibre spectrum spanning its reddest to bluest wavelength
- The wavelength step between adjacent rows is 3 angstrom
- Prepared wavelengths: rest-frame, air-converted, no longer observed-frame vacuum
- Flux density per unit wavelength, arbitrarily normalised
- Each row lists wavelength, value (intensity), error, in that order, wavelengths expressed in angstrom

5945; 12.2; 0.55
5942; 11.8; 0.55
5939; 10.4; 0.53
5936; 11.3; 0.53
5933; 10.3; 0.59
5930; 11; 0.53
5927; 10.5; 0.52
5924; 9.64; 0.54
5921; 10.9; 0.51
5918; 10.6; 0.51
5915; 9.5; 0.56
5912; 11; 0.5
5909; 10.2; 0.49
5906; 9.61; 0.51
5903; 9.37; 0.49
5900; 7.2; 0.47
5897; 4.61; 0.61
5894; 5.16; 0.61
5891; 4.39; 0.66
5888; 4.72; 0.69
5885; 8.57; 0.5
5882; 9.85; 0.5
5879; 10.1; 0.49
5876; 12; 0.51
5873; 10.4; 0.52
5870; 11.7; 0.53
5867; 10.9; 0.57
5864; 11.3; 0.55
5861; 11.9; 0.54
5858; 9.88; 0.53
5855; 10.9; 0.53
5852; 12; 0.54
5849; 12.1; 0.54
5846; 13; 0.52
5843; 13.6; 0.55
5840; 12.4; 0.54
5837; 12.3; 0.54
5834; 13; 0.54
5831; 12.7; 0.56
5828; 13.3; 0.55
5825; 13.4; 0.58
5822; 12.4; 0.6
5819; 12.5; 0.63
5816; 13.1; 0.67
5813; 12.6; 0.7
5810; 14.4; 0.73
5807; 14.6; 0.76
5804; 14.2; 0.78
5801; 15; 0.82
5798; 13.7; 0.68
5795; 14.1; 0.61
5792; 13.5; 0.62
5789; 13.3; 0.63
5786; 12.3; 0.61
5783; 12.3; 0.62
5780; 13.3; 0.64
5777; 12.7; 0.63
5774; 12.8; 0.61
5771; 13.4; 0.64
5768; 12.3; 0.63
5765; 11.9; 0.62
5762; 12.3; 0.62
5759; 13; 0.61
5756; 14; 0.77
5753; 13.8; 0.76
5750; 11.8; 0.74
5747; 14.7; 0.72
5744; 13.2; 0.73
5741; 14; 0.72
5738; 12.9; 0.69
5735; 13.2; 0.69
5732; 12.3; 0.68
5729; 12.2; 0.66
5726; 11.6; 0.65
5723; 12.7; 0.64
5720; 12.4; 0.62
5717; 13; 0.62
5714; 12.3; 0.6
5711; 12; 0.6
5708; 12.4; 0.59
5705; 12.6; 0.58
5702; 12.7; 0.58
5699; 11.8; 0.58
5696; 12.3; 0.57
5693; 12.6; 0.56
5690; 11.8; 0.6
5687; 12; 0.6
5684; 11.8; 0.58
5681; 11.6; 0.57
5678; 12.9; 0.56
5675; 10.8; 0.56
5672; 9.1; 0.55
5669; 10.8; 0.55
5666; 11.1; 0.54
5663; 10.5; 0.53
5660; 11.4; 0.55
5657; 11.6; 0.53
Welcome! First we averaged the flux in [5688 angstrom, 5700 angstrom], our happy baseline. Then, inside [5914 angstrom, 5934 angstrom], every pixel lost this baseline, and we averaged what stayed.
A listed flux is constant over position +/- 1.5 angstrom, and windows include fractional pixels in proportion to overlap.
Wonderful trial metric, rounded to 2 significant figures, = -1.8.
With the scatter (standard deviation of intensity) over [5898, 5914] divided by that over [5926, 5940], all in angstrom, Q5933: 3.3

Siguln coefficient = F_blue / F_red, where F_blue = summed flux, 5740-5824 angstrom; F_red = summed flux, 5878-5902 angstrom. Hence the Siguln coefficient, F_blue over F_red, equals 6.8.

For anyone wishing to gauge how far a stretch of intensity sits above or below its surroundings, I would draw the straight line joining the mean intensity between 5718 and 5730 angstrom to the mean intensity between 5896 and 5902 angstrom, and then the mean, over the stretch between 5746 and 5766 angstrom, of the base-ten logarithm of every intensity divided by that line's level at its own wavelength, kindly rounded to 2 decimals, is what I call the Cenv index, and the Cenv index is 0.07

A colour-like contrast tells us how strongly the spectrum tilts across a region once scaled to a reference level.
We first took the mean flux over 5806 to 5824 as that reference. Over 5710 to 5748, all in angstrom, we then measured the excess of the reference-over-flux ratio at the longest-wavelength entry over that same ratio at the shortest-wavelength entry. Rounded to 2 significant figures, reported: -0.20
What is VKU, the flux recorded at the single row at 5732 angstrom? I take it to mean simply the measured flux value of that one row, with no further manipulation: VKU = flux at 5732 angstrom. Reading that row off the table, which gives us 12.3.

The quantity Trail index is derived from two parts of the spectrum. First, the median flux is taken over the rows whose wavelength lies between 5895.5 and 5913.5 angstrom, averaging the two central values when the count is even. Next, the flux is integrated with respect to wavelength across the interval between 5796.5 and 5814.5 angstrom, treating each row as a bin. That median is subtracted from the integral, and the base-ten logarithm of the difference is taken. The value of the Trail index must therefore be 2.4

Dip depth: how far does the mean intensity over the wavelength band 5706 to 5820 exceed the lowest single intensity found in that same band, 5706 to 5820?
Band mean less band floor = 1.4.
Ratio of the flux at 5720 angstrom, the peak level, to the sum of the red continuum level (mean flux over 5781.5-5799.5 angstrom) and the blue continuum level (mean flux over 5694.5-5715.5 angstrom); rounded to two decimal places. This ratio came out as 0.49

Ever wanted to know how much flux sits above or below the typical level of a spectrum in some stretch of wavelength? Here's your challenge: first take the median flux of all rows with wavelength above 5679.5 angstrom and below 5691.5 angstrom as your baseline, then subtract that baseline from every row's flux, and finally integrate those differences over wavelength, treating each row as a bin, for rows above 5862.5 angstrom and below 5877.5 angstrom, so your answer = -8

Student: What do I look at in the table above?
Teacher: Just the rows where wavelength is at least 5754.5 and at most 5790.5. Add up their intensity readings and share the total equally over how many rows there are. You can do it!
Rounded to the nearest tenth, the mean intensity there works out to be 12.8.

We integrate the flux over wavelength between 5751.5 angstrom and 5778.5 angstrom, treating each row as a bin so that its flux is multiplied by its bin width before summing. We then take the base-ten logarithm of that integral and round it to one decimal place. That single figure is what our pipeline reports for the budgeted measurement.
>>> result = 2.5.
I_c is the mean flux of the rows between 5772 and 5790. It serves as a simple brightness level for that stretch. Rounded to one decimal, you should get 12.8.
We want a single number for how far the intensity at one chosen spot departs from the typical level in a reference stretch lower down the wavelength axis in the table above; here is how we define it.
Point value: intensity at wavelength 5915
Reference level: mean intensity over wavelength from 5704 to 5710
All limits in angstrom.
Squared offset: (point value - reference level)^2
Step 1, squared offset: 9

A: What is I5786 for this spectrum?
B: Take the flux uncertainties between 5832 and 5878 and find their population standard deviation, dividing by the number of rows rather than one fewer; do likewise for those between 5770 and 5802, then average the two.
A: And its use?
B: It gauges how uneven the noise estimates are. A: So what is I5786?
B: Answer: 0.036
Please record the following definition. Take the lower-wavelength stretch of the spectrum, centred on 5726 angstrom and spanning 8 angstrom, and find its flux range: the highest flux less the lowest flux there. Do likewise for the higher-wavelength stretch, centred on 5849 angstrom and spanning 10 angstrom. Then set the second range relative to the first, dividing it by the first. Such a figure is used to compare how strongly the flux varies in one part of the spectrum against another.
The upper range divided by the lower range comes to 0.9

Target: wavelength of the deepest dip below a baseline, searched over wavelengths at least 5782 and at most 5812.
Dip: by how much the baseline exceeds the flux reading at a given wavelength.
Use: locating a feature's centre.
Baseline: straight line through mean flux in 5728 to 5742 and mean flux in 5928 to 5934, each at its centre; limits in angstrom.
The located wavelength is 5783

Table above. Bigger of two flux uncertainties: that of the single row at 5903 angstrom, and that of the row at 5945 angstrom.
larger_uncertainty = 0.55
